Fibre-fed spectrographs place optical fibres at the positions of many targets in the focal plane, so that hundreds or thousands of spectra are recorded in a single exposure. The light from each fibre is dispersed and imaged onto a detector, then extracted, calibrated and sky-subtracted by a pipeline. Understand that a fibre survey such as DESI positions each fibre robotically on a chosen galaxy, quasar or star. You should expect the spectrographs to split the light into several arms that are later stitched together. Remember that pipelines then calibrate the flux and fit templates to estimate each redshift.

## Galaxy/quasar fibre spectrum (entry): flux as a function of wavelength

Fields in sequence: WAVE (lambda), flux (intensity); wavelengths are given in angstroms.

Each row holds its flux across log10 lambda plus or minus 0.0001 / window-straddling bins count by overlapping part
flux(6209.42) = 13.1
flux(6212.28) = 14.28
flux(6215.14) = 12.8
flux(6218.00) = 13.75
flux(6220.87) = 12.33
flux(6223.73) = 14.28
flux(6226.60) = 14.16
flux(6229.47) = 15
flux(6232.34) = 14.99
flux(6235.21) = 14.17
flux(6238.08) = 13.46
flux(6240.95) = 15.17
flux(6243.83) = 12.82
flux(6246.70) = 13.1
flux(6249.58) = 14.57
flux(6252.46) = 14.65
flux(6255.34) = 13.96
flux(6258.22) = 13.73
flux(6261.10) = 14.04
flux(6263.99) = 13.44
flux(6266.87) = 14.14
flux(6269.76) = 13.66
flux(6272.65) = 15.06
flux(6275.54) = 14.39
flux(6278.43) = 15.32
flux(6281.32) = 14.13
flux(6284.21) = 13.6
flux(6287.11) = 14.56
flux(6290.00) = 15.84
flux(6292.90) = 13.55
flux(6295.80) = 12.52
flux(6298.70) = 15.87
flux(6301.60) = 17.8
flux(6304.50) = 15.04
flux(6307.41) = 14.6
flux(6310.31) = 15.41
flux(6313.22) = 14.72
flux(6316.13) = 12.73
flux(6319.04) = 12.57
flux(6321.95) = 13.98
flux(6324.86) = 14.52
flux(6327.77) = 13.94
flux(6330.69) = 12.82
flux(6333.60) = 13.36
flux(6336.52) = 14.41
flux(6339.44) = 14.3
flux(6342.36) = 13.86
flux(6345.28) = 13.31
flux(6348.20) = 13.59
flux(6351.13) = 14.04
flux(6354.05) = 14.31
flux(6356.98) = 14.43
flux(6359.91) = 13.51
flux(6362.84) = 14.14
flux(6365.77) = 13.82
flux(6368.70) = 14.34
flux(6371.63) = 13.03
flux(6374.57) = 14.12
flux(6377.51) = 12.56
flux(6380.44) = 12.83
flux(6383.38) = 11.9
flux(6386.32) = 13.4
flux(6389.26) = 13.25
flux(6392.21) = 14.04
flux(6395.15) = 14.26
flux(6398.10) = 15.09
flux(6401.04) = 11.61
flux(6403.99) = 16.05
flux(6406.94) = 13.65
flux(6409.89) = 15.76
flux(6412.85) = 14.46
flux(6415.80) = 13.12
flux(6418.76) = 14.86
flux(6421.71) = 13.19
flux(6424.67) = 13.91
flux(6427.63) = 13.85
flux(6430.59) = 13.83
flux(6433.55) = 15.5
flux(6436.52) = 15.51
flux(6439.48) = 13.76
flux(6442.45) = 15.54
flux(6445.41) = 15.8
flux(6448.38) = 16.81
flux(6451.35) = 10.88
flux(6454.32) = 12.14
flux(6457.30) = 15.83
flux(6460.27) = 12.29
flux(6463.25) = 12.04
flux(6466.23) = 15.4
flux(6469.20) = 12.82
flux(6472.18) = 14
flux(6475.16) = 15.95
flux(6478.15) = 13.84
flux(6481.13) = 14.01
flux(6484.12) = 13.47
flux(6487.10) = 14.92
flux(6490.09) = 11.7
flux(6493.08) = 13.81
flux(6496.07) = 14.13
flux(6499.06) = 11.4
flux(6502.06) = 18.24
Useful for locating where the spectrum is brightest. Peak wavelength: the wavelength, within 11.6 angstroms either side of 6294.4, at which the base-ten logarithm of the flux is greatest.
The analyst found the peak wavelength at 6301.60 angstroms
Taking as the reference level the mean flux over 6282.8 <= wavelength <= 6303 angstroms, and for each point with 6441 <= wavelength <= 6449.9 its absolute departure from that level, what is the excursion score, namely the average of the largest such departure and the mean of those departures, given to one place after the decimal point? 1.6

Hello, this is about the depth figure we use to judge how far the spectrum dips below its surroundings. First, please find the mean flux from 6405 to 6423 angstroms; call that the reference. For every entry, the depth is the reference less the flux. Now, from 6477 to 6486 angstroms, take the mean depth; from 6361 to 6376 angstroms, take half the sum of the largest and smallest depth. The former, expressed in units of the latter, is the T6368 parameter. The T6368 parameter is 1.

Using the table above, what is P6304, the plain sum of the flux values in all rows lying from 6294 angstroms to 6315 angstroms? 106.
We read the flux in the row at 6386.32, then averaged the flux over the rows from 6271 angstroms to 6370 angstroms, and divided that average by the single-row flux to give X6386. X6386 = 1.063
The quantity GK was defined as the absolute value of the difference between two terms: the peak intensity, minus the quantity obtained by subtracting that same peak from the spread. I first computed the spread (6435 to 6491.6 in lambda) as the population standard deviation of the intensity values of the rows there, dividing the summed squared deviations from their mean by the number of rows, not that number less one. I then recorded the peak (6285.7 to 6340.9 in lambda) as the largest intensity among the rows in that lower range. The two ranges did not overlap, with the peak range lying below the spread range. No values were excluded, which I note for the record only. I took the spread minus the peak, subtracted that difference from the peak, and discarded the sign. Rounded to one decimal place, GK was 33.9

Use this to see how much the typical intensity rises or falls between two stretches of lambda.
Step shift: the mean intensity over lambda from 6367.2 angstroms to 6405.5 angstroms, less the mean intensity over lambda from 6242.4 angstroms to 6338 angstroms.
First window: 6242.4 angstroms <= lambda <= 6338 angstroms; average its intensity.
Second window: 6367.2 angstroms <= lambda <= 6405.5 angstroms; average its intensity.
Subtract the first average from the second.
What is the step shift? -0.6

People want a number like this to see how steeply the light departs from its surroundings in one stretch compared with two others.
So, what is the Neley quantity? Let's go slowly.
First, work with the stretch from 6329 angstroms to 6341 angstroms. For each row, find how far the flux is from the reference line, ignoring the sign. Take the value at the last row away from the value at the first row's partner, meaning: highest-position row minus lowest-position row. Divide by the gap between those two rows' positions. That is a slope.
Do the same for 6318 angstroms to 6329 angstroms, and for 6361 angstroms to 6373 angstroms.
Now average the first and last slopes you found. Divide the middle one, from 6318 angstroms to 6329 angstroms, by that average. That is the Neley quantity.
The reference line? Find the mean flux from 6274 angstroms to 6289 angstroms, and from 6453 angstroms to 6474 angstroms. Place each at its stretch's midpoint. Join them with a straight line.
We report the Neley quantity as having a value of 7.6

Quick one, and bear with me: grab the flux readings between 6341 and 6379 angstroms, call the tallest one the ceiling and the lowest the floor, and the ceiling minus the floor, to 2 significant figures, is 1.9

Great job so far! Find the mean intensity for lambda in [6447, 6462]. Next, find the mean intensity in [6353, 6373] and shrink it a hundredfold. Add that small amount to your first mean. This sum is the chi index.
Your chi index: 13.7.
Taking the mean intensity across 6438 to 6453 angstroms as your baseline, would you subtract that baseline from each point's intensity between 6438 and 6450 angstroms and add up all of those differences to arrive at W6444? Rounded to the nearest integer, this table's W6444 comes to 4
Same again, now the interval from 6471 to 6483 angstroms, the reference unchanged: 0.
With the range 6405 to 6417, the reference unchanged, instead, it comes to -1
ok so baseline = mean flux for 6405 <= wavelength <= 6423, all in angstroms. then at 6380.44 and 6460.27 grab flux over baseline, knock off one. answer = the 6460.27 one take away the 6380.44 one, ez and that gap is 0.0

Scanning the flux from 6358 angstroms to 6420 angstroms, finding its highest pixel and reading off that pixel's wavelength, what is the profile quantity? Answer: 6403.99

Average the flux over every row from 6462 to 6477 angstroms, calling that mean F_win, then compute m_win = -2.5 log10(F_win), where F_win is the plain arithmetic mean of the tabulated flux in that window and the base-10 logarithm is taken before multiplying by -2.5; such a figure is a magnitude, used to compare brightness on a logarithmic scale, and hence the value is -2.87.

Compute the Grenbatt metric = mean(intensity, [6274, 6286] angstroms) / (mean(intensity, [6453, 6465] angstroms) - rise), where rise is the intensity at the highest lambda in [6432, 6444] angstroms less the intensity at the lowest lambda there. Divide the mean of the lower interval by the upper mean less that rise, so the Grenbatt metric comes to 1.10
